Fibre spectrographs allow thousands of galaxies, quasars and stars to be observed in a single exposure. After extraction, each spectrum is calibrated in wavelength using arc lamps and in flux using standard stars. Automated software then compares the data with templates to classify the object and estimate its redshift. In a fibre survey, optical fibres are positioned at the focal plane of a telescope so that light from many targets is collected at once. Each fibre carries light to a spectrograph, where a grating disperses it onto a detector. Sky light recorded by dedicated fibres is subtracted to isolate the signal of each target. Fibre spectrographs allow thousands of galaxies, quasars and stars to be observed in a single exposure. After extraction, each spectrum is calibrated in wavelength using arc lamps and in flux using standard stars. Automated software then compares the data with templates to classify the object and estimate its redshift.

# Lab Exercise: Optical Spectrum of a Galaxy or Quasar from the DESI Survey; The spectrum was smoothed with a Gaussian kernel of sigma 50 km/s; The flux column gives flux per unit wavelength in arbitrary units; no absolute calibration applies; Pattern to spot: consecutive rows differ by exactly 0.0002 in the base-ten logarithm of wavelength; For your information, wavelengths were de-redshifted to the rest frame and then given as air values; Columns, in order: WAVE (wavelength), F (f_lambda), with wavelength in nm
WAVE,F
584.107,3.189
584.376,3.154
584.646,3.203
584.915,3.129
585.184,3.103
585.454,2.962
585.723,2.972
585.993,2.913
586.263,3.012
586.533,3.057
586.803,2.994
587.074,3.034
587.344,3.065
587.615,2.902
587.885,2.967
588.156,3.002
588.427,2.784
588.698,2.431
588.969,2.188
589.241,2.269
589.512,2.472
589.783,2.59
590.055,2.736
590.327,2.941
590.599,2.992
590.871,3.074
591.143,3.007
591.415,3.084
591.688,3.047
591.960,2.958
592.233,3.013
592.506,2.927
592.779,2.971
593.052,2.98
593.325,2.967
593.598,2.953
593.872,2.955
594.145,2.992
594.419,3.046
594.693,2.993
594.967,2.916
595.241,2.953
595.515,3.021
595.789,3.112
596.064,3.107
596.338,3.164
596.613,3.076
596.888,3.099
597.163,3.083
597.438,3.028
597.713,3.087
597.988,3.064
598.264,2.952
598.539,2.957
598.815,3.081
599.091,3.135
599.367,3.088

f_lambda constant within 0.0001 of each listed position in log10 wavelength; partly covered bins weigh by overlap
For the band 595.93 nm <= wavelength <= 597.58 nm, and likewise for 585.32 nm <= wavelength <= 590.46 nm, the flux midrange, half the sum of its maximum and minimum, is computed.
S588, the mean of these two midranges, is 2.86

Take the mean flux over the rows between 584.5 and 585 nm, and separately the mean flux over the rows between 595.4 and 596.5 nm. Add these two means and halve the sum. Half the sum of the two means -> 3.13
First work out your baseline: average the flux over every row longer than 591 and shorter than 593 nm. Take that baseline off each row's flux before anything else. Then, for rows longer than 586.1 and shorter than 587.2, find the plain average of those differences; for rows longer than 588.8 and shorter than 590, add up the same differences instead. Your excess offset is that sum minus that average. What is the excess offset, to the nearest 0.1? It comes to -2.5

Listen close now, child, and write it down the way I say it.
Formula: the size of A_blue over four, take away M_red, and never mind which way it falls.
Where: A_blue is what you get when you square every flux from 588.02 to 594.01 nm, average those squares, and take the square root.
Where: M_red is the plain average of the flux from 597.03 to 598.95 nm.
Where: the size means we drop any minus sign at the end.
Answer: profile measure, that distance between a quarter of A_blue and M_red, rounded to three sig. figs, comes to 2.32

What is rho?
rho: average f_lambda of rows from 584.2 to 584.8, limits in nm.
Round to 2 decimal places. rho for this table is 3.18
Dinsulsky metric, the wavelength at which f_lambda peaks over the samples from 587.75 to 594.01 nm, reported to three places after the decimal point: 591.415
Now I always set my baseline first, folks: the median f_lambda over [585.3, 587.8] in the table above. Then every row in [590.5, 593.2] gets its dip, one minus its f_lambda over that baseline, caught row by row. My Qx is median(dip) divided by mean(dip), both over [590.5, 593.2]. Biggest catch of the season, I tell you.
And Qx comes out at 0.49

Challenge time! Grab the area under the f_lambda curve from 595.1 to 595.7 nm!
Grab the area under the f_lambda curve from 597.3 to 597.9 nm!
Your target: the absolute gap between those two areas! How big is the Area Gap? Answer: 0.04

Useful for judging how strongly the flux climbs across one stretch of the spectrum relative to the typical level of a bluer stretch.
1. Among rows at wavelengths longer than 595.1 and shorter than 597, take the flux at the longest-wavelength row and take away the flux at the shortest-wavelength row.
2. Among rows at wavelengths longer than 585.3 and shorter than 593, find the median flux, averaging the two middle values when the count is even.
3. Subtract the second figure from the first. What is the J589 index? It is -2.82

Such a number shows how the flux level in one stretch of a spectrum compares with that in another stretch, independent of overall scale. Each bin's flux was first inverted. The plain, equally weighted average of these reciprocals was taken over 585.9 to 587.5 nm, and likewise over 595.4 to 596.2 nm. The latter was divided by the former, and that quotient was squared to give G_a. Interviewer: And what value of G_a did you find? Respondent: 1.0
